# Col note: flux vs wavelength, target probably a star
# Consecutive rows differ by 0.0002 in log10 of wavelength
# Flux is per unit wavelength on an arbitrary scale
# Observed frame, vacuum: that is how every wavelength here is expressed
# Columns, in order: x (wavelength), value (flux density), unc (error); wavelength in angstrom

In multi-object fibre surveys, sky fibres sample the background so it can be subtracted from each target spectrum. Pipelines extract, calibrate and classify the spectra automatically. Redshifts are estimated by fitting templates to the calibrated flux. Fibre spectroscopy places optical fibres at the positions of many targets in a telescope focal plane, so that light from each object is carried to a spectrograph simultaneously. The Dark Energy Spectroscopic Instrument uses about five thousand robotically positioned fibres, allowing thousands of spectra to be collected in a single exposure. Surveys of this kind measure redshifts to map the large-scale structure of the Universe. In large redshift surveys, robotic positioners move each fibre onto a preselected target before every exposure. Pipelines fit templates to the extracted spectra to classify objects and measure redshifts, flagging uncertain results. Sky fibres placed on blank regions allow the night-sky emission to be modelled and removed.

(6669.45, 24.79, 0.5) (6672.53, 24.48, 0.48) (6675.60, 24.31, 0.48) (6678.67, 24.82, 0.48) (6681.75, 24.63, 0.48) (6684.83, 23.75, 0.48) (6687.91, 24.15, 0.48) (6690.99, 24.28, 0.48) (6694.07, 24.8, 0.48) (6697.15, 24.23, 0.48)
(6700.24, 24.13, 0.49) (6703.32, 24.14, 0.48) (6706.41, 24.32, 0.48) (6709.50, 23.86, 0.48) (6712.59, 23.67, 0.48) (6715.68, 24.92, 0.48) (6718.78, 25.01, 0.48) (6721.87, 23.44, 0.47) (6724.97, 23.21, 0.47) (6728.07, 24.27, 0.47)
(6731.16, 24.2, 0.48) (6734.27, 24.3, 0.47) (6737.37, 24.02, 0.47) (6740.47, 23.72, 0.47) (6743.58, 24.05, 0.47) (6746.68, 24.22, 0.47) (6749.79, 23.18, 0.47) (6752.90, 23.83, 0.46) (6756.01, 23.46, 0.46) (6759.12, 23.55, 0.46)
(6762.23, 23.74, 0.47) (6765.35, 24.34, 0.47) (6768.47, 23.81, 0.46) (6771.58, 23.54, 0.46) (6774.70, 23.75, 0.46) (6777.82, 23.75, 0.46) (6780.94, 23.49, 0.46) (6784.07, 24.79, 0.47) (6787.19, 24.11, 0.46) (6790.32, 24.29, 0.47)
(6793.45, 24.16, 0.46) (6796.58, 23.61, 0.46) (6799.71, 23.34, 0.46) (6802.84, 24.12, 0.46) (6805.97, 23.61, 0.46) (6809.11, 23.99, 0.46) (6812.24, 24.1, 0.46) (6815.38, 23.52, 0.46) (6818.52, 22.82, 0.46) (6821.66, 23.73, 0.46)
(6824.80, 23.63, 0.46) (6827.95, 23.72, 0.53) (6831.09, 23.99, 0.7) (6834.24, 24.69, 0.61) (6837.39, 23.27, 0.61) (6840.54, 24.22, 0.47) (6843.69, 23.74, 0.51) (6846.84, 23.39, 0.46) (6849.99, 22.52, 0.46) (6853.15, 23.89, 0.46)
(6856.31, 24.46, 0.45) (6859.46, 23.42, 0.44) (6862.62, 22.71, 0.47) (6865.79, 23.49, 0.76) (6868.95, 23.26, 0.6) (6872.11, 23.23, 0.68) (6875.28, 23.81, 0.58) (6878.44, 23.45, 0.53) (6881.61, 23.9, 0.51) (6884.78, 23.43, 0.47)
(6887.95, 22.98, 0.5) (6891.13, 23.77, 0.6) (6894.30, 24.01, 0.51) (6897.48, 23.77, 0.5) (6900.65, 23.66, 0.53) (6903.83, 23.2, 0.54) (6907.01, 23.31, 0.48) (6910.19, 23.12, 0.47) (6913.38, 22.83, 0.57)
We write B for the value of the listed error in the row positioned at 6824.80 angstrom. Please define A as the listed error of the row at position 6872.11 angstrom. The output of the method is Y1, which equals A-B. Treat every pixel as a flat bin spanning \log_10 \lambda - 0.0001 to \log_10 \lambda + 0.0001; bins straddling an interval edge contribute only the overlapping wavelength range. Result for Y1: 0.22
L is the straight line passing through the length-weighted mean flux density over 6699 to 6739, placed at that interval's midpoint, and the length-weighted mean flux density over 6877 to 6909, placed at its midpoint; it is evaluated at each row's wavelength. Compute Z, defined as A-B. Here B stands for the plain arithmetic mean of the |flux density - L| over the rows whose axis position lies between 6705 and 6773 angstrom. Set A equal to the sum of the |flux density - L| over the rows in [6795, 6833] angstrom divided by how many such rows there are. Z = -0.10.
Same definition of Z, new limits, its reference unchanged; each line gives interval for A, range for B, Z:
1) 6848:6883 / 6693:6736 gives 0.06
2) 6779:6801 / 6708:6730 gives -0.17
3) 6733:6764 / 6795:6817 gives 0.02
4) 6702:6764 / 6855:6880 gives -0.02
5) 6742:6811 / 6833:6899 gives -0.09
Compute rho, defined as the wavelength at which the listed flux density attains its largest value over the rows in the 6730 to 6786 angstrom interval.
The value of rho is 6784.07 angstrom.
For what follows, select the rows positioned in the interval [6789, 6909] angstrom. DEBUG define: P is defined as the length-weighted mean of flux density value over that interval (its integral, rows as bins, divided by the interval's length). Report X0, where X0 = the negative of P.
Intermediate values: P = 23.6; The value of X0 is -23.6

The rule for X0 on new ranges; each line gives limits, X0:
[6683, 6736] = -24.2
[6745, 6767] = -23.8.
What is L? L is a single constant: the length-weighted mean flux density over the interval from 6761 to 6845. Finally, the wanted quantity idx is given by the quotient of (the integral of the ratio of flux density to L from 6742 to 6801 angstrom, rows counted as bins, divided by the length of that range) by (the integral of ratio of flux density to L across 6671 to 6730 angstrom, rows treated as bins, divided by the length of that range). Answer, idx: 0.98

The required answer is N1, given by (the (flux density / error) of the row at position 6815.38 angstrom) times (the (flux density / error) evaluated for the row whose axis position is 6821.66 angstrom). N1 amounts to 2638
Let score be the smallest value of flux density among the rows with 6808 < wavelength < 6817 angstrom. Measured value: 23.52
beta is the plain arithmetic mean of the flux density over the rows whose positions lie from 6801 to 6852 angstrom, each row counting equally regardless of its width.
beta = 23.7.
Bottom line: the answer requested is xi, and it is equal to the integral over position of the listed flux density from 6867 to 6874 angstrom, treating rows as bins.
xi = 163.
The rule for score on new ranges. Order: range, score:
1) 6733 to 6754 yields 23.18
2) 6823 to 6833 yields 23.63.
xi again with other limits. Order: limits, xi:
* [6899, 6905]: 141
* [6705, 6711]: 144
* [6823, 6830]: 166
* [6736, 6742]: 143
